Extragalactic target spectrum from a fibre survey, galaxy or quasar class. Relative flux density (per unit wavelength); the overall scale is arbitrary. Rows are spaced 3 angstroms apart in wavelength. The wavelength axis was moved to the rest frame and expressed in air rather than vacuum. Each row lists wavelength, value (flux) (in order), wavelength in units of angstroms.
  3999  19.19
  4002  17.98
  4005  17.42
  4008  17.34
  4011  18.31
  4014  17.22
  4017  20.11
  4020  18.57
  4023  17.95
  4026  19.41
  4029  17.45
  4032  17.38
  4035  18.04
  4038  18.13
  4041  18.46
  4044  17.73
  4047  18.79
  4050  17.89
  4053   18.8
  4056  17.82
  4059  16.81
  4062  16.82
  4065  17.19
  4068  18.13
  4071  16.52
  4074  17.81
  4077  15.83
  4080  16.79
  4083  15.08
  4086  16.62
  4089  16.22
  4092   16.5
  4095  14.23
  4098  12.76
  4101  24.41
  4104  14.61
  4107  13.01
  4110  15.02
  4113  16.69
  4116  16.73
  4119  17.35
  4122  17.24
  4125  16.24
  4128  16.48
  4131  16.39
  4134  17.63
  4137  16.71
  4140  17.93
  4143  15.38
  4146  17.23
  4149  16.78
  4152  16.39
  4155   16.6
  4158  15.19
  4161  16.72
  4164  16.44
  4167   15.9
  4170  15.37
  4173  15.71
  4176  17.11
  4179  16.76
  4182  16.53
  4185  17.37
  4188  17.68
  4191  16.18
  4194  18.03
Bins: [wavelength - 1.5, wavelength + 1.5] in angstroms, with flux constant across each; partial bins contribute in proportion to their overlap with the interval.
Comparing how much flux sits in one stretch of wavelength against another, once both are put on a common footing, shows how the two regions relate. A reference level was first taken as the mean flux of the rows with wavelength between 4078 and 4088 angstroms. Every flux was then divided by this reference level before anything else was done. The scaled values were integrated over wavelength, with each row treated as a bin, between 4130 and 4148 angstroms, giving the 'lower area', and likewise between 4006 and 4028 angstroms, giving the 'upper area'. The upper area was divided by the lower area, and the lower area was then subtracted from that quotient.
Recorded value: -17.5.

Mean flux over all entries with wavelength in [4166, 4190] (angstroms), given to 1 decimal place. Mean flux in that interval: 16.6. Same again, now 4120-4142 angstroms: 16.9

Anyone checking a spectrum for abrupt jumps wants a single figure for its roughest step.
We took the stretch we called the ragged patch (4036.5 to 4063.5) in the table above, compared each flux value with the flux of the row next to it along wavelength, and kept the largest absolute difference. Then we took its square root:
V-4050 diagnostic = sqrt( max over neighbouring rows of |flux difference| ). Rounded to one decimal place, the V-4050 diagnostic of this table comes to 1.0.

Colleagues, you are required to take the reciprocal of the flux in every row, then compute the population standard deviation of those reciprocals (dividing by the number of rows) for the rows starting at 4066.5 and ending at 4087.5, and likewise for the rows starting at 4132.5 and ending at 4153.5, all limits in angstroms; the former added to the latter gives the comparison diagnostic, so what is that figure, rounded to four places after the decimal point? 0.0064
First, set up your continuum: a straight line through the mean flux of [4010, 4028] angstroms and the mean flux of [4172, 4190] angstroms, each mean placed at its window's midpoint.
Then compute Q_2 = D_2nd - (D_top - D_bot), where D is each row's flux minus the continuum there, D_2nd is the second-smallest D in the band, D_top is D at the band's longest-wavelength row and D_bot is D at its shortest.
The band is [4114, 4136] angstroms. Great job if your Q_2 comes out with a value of -2.1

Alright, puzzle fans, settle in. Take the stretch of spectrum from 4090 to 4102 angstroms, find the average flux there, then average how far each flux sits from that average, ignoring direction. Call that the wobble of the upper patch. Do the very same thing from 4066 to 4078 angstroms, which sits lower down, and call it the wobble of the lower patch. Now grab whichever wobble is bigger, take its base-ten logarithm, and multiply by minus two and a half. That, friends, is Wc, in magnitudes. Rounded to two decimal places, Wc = -1.43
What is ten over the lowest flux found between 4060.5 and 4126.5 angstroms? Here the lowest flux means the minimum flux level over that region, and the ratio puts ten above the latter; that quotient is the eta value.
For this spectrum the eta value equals 0.78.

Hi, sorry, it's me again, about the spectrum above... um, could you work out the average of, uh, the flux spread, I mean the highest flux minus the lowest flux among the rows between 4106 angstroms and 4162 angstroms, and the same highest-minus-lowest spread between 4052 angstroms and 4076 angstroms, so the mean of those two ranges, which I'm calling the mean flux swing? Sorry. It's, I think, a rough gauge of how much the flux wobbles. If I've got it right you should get 4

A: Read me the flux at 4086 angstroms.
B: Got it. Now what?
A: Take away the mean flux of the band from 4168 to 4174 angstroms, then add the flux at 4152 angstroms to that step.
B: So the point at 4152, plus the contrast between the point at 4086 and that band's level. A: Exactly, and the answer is 17.5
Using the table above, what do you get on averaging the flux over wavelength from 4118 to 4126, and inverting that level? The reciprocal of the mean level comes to 0.0590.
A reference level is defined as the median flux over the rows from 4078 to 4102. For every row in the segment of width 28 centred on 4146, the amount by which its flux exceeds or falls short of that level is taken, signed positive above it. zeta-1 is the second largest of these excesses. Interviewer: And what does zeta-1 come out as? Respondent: 1.3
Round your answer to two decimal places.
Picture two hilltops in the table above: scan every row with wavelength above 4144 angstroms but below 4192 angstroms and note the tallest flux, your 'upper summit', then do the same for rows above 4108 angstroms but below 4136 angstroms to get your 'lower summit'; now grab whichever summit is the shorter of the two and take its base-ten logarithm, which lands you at 1.25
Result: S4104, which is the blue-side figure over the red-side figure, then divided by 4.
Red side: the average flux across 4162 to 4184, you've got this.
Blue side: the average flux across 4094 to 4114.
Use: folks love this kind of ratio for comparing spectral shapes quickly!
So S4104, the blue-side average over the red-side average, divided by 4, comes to 0.243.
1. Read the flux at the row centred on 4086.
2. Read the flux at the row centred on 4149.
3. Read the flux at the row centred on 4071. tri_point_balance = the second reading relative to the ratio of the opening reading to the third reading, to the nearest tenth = 16.7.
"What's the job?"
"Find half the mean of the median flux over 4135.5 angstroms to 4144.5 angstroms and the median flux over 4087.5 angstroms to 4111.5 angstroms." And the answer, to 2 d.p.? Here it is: 7.88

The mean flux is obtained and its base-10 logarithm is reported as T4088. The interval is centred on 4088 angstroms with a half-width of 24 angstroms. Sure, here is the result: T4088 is 1.21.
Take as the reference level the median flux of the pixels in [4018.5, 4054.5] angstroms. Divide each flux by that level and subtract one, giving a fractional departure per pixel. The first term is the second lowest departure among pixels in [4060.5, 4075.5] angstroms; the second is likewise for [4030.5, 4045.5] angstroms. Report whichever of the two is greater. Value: -0.020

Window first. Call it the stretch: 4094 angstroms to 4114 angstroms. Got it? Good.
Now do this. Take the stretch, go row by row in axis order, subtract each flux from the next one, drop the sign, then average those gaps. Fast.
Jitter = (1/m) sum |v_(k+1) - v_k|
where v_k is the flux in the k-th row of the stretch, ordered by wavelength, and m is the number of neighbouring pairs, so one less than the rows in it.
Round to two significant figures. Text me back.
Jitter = 4.7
